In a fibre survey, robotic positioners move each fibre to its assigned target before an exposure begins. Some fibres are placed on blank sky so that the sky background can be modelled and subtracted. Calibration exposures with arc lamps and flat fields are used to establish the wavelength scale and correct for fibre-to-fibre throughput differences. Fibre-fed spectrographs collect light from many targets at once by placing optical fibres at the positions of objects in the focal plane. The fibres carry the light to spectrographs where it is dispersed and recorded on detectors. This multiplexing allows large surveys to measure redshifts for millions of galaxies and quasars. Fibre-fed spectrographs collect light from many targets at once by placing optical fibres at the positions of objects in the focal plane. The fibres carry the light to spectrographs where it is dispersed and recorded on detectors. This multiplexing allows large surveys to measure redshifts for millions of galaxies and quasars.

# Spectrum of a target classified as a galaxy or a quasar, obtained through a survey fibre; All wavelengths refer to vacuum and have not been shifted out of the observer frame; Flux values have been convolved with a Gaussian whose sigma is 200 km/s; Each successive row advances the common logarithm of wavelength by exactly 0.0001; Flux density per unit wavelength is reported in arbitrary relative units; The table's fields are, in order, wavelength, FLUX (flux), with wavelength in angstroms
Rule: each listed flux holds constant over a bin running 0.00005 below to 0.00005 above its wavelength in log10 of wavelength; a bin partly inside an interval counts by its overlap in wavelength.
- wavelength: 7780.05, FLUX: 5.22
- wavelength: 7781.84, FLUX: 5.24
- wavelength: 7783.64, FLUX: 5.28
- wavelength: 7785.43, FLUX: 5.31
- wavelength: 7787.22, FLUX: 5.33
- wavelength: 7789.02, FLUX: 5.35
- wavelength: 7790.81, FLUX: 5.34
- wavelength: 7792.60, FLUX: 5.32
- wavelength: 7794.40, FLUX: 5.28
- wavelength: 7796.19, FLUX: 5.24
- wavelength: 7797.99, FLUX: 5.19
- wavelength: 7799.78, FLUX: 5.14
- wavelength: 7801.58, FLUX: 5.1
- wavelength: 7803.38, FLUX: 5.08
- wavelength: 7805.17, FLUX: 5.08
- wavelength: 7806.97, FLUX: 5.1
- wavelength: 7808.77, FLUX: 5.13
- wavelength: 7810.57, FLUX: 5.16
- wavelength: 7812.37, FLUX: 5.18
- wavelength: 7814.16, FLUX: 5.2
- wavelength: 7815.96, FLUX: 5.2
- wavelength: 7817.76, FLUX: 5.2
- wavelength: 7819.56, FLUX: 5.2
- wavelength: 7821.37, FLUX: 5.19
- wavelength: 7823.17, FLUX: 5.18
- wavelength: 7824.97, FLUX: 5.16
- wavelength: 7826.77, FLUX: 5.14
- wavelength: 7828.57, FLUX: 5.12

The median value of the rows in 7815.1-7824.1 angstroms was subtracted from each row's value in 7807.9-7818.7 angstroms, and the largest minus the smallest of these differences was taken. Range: 0.070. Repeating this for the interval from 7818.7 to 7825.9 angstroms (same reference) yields 0.040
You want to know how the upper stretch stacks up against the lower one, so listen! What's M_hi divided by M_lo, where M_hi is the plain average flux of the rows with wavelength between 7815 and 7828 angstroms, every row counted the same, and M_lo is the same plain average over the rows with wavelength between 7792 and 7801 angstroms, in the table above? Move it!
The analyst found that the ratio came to 0.99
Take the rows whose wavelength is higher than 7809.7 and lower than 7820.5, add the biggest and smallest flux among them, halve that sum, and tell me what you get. 5.18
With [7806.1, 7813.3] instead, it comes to 5.14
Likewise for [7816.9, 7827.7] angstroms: 5.17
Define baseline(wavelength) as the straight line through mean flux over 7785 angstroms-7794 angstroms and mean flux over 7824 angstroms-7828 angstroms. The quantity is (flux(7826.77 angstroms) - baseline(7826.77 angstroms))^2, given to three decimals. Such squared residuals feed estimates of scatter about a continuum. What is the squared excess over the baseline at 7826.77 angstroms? 0.000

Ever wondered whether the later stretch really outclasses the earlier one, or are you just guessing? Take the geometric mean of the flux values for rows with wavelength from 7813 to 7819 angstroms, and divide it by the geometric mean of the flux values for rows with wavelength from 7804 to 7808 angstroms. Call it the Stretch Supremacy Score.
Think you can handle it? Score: 1.02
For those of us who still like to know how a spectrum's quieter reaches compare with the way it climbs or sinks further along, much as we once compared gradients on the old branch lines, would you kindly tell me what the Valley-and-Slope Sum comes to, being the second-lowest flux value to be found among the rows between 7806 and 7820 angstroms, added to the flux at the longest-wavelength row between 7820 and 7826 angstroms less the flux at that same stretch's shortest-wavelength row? 5.10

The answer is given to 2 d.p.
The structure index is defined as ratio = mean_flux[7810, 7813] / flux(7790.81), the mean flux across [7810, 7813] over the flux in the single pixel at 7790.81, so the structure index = 0.97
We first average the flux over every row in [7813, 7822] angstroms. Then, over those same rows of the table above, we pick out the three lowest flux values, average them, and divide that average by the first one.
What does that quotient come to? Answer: 1.000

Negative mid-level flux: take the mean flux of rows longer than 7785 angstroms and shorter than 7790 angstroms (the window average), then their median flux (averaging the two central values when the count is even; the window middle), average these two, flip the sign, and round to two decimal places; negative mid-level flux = -5.33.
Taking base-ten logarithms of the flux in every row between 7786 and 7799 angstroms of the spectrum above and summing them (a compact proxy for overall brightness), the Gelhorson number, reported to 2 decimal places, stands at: 5.07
